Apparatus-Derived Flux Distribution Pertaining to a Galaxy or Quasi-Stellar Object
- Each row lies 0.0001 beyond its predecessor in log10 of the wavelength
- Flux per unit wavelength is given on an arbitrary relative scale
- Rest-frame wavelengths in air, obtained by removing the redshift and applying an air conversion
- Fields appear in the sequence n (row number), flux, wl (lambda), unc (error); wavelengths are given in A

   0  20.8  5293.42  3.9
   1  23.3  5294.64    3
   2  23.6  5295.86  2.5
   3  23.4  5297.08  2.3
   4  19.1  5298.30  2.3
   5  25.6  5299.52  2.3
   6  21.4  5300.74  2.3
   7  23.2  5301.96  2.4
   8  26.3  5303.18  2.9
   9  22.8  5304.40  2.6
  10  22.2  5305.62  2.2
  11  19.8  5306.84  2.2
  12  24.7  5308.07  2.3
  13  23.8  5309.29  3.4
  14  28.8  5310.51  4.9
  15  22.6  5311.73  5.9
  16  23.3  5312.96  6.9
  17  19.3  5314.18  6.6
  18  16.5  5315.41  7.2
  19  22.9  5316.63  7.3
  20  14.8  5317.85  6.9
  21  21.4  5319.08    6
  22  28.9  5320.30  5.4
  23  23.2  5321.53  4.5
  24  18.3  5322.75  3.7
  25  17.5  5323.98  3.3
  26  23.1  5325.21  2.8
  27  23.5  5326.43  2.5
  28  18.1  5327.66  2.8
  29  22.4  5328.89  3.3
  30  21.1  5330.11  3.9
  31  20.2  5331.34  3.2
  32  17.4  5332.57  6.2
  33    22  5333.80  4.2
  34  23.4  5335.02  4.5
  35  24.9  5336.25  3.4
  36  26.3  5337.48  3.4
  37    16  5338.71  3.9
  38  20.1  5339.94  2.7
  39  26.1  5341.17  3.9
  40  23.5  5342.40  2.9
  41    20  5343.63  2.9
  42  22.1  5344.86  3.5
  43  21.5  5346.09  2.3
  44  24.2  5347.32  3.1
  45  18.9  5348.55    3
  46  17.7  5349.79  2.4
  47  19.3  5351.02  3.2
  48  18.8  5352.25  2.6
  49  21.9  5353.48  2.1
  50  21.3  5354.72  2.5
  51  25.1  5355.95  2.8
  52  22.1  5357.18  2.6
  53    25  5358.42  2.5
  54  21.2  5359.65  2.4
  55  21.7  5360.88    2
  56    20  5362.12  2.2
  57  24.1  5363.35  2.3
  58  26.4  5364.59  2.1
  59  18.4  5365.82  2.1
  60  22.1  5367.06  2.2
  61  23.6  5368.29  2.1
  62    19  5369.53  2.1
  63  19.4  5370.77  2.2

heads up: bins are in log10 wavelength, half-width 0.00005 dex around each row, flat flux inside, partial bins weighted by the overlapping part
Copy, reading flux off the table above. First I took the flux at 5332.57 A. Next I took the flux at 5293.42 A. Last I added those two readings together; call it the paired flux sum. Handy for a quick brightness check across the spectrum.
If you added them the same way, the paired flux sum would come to 38.2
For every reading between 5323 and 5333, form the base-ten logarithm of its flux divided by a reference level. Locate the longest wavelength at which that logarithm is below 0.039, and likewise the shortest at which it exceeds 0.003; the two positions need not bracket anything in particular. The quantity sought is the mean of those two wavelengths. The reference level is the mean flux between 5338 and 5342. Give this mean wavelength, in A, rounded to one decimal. 5328.9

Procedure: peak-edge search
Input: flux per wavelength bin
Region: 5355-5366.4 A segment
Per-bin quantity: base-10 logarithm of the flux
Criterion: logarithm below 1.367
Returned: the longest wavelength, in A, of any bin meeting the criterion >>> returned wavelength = 5365.82 A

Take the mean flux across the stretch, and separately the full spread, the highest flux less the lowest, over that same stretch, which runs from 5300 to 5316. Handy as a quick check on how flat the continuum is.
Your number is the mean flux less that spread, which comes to 10.4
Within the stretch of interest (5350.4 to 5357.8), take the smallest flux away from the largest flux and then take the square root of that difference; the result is 2.51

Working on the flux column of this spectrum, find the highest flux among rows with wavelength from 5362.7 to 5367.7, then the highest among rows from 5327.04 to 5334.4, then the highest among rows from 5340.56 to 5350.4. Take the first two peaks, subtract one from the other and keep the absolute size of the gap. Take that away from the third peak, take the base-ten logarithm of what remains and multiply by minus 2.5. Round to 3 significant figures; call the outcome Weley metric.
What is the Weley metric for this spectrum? -3.36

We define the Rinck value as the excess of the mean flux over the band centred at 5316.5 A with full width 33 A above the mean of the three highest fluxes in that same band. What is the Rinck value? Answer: -6.2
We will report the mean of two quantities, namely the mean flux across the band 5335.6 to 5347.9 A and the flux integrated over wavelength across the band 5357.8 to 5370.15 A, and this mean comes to 148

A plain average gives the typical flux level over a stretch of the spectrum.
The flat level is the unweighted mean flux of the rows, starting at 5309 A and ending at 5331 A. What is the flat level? 21.6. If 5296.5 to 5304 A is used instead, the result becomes 23.2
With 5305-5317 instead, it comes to 22.4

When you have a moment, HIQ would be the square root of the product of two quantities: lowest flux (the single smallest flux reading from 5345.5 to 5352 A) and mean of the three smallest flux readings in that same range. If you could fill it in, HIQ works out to 18.2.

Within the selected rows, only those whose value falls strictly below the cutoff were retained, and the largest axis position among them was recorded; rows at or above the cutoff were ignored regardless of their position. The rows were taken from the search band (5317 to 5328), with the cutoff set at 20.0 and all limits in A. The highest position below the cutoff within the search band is 5327.66 A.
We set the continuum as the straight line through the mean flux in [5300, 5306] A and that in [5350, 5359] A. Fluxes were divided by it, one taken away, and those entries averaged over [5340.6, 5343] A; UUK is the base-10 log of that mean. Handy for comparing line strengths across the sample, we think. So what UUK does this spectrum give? -0.9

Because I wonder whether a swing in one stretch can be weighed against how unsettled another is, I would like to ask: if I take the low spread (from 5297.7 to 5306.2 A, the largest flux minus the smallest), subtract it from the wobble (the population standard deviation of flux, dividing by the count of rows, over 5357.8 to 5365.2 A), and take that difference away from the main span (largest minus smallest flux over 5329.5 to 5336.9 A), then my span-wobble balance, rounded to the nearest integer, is 12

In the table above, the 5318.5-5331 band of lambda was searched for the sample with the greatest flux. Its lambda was 5320.30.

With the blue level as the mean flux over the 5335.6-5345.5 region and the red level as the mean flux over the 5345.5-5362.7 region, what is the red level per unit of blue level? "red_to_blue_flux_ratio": 0.954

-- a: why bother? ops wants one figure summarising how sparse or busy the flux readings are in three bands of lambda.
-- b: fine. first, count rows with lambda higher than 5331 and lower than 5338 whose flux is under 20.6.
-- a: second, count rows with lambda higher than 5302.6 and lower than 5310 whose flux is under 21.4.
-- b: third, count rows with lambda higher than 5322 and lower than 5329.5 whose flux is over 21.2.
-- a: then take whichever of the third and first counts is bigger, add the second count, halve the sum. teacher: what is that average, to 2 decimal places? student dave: 2.00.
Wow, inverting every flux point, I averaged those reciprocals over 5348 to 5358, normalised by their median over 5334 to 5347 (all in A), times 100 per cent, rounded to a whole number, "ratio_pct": 111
